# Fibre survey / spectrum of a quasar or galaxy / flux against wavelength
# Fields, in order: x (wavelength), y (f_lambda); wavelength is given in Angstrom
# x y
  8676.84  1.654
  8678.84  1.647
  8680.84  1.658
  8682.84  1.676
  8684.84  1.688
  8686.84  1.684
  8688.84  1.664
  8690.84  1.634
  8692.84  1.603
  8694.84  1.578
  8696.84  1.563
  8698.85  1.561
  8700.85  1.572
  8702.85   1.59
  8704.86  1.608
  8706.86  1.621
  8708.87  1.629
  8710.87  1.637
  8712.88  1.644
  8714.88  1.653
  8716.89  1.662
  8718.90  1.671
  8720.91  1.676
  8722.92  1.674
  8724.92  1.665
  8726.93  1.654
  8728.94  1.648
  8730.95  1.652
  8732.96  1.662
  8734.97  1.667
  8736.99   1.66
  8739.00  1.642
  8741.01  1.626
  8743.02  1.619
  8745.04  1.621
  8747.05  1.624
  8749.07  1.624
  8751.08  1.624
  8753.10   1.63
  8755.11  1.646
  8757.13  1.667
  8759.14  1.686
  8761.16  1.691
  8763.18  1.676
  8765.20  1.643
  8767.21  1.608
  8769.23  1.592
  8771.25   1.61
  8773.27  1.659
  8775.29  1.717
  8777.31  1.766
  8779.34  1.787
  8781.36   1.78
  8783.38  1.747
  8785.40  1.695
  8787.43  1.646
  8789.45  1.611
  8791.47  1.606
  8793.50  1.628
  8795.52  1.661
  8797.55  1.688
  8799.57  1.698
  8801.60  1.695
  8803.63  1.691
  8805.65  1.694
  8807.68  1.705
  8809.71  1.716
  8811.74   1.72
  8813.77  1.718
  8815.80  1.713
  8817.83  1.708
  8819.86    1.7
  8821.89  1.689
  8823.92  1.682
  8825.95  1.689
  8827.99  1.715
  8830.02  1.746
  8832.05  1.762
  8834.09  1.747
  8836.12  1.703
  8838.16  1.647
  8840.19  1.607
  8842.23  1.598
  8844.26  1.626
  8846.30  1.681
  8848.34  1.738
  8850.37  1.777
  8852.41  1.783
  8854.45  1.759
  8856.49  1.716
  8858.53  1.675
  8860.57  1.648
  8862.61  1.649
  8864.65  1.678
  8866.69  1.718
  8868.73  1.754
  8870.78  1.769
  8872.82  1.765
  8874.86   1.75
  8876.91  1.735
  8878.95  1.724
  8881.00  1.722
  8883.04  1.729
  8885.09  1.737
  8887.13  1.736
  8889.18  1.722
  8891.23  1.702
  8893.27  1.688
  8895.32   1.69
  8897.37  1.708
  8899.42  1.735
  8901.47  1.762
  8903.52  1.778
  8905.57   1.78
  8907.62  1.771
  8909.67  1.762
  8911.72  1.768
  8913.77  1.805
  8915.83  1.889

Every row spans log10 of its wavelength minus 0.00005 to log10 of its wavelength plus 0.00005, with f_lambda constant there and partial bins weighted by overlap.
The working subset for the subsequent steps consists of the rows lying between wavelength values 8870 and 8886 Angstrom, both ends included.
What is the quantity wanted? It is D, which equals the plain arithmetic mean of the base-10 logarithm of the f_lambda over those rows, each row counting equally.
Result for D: 0.241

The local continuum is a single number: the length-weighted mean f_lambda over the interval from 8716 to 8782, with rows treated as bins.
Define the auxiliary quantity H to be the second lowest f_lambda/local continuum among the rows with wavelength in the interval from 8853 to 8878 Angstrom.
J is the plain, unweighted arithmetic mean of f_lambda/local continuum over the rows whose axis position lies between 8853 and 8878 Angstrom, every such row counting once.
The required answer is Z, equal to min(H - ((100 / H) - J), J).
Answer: -99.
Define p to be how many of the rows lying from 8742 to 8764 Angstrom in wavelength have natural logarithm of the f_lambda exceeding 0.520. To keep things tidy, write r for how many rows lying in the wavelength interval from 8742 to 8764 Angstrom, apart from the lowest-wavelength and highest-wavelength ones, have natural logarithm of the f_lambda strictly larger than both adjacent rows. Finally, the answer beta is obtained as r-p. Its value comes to -1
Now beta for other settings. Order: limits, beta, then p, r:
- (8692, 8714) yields 0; 0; 0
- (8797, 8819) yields -9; 11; 2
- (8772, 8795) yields -5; 6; 1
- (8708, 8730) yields 1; 0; 1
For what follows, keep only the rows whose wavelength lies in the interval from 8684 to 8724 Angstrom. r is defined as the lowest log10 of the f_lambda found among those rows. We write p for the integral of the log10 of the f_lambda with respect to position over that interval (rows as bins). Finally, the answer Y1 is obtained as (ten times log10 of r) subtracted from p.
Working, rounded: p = 8.5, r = 0.193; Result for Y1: 15.6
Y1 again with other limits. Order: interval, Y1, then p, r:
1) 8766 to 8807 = 16.2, 9.2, 0.202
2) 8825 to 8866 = 16.3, 9.4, 0.204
